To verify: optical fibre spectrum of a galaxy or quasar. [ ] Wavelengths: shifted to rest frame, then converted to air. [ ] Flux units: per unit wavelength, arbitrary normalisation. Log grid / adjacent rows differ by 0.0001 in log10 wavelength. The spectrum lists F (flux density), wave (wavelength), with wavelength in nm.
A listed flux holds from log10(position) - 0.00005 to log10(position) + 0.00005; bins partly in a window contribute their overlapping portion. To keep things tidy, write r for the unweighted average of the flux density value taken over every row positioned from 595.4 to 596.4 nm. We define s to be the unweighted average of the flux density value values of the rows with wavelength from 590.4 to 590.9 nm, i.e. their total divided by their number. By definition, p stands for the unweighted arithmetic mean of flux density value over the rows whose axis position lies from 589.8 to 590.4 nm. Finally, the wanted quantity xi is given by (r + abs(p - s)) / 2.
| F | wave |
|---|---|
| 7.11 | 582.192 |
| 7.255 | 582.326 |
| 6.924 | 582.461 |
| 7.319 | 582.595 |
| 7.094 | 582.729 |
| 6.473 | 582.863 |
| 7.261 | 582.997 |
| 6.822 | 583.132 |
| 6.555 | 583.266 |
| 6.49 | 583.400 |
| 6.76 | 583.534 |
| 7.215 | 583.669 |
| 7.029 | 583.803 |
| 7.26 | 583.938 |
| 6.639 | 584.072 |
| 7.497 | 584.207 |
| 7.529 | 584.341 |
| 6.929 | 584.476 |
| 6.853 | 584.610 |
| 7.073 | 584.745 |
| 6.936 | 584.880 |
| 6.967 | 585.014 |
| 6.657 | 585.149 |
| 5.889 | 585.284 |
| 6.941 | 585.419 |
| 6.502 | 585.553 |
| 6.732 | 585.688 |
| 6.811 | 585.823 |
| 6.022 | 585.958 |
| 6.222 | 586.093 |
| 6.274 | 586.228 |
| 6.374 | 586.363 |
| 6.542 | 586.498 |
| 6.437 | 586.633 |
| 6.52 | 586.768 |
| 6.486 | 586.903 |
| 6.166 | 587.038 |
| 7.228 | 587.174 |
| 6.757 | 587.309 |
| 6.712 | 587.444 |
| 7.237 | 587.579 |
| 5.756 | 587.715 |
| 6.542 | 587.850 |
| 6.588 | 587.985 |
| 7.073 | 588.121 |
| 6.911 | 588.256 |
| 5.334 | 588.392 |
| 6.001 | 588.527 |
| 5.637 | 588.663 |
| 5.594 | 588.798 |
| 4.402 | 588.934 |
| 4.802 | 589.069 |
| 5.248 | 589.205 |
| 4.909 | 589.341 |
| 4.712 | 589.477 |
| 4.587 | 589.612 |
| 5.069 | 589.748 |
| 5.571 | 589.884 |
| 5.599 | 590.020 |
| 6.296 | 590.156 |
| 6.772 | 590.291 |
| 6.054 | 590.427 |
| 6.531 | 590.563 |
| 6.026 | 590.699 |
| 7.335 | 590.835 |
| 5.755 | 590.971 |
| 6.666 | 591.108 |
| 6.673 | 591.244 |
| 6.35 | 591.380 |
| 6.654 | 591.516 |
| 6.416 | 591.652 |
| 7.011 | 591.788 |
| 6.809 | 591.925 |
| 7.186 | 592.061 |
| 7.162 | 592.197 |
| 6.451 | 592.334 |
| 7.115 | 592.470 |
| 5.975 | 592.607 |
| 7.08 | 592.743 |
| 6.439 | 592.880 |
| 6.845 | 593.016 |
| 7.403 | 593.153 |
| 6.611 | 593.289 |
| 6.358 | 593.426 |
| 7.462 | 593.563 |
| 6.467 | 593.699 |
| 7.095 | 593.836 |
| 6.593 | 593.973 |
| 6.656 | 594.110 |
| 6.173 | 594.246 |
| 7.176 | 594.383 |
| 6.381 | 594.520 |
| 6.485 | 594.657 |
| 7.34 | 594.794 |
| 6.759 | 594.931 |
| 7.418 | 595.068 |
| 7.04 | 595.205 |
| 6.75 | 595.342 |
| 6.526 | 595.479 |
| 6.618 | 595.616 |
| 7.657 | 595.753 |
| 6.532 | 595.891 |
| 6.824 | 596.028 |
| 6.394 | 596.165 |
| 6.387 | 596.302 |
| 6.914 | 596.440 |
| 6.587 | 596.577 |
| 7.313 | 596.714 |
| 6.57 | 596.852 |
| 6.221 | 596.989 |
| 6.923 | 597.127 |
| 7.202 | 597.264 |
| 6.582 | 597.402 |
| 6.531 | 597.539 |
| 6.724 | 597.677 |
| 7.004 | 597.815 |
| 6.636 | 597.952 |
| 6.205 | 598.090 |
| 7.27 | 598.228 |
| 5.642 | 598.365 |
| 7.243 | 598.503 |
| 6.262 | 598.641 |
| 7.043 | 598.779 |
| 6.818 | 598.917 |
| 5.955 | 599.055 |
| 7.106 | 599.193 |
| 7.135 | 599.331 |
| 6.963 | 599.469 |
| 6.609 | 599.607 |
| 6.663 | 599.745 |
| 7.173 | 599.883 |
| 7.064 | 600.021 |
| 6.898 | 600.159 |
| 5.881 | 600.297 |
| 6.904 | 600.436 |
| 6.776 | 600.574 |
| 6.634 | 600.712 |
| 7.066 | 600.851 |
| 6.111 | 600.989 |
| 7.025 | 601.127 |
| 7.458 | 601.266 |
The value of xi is 3.6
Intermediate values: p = 6.1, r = 6.71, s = 6.5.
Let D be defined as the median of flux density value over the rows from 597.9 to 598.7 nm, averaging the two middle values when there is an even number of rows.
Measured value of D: 6.45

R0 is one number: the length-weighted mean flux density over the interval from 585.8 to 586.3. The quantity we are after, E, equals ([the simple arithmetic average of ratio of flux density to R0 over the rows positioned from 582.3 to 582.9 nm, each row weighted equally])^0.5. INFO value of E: 1.06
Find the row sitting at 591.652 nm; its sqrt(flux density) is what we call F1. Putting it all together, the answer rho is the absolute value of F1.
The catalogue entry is 2.53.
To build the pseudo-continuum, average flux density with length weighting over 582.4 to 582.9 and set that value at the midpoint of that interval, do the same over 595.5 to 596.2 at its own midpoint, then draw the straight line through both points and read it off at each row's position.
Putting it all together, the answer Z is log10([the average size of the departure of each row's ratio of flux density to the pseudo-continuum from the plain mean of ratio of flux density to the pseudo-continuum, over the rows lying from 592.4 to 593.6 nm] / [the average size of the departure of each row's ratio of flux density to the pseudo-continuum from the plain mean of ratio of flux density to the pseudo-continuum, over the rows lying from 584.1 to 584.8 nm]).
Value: 0.20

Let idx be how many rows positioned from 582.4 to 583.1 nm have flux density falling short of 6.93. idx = 2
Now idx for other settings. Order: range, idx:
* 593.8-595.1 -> 6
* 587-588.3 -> 7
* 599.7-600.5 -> 4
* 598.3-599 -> 3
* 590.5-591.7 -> 8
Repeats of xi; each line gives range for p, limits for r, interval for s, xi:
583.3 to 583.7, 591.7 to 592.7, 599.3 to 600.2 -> 3.5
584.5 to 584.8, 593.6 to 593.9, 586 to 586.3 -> 3.7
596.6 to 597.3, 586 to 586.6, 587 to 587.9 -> 3.3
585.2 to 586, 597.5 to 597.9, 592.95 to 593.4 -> 3.6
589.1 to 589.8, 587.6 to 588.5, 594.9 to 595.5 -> 4.2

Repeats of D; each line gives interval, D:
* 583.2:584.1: 6.76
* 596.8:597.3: 6.75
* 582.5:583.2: 7.09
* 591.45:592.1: 6.81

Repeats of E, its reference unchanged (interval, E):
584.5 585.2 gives 1.05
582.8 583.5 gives 1.03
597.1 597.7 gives 1.04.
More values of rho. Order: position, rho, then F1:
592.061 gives 2.68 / 2.68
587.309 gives 2.60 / 2.60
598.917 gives 2.61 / 2.61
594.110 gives 2.58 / 2.58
